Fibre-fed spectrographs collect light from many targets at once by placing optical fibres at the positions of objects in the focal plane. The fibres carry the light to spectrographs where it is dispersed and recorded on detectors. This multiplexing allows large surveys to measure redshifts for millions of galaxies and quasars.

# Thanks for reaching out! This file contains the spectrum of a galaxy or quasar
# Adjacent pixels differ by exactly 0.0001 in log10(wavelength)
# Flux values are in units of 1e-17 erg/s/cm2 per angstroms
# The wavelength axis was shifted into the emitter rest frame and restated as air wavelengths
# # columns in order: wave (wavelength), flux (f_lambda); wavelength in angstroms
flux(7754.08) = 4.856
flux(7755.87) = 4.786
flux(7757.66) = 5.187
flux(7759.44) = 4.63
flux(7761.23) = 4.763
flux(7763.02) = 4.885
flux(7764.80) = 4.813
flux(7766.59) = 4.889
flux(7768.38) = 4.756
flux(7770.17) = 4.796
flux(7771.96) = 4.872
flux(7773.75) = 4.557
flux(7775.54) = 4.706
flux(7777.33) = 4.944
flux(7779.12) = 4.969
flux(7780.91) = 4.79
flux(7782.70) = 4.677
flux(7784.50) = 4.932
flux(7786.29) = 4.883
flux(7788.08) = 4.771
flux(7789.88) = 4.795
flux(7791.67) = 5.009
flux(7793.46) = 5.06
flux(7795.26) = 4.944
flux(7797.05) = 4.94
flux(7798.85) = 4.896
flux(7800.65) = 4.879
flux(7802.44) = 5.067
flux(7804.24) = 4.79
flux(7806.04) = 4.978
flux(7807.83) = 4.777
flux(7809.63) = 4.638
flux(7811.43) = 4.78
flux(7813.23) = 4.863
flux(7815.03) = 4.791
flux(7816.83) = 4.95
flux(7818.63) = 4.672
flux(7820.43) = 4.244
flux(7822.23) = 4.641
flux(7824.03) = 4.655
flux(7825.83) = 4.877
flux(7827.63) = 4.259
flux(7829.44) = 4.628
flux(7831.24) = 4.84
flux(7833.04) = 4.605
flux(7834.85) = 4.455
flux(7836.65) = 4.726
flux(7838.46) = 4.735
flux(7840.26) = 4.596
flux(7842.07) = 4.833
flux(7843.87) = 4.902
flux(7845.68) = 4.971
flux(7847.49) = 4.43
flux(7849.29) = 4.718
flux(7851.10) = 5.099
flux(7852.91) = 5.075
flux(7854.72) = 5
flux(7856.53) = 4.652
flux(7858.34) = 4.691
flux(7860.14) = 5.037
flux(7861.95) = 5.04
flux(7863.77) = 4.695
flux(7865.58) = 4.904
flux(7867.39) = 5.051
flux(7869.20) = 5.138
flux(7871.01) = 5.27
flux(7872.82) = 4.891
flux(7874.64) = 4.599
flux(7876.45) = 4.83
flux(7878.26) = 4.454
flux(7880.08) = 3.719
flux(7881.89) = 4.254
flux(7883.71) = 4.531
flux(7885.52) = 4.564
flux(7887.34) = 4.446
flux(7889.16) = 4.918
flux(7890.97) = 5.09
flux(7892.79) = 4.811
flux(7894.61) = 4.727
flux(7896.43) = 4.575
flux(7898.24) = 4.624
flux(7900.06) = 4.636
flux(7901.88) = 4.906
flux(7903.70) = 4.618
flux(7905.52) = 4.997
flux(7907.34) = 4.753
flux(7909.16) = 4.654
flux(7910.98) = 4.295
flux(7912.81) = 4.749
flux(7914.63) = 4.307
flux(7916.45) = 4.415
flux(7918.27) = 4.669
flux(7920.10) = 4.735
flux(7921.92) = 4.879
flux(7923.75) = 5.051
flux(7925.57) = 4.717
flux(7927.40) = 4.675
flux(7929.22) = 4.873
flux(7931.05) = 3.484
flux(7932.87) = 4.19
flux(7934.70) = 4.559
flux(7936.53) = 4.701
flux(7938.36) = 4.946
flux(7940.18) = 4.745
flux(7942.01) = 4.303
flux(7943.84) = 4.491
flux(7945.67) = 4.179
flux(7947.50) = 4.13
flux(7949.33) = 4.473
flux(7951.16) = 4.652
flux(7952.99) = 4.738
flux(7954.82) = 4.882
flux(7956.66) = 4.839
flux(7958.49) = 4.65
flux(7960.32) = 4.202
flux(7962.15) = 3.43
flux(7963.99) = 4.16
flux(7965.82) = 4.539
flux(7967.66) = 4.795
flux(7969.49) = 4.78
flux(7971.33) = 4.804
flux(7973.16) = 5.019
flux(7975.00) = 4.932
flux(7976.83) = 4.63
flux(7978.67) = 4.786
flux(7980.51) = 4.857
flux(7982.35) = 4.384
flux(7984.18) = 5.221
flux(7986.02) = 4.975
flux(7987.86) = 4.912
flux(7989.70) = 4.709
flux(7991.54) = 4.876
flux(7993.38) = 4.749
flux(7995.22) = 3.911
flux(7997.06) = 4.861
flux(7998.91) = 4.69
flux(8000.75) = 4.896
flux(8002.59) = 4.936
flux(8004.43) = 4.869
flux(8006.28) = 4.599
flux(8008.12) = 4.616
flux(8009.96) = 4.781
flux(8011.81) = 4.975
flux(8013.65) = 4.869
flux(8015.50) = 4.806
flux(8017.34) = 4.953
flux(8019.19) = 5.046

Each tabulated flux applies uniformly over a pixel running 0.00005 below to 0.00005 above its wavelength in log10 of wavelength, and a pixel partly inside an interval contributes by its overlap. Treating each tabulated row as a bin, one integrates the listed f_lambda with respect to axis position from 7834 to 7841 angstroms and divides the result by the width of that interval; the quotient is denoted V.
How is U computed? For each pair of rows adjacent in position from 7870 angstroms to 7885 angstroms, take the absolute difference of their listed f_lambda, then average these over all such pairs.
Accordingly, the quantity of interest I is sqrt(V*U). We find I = 1.37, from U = 0.40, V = 4.63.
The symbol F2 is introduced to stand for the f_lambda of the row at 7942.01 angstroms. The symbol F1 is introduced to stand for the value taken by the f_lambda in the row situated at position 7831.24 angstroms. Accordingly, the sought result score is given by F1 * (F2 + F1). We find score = 44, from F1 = 4.84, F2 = 4.303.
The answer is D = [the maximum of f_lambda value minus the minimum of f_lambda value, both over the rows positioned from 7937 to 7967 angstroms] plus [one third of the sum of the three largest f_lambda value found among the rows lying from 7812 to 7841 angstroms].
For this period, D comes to 6.4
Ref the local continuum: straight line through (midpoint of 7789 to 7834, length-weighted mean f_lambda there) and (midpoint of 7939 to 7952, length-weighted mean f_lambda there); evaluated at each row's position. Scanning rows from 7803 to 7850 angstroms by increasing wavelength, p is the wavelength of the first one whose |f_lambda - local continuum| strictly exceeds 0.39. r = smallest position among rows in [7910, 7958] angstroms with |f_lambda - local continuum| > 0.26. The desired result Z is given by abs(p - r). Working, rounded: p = 7820.43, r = 7921.92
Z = 101.5 angstroms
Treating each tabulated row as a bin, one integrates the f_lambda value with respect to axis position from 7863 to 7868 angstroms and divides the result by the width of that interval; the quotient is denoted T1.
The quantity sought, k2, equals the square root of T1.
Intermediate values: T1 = 4.88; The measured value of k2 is 2.21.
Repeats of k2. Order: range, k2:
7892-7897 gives 2.17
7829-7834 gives 2.17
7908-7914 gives 2.14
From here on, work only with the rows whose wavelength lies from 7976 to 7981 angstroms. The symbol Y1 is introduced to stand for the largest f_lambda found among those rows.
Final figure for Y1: 4.857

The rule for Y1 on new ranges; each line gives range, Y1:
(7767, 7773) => 4.872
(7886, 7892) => 5.09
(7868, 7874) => 5.27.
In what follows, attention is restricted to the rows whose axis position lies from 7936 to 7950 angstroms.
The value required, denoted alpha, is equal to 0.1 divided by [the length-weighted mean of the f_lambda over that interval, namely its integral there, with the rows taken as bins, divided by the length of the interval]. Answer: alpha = 0.0223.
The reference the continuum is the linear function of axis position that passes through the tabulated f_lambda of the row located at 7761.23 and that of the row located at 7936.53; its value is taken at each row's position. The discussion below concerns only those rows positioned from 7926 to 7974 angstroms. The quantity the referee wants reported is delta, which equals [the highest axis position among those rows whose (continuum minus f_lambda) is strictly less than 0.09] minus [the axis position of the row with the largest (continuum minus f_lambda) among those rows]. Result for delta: 11.0 angstroms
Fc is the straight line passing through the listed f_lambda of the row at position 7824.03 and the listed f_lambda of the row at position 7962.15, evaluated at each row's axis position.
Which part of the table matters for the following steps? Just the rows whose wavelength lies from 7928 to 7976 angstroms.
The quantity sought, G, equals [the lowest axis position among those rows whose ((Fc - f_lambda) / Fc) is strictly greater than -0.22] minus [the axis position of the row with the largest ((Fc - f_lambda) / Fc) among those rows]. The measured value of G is 0.0 angstroms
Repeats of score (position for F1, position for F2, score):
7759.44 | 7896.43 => 43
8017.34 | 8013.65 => 49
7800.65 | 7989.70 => 47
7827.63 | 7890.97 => 40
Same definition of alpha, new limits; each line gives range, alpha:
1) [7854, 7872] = 0.0202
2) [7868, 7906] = 0.0213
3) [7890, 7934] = 0.0215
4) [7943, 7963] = 0.0226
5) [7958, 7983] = 0.0219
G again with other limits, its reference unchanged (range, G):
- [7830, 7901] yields -48.8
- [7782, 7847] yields -37.7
